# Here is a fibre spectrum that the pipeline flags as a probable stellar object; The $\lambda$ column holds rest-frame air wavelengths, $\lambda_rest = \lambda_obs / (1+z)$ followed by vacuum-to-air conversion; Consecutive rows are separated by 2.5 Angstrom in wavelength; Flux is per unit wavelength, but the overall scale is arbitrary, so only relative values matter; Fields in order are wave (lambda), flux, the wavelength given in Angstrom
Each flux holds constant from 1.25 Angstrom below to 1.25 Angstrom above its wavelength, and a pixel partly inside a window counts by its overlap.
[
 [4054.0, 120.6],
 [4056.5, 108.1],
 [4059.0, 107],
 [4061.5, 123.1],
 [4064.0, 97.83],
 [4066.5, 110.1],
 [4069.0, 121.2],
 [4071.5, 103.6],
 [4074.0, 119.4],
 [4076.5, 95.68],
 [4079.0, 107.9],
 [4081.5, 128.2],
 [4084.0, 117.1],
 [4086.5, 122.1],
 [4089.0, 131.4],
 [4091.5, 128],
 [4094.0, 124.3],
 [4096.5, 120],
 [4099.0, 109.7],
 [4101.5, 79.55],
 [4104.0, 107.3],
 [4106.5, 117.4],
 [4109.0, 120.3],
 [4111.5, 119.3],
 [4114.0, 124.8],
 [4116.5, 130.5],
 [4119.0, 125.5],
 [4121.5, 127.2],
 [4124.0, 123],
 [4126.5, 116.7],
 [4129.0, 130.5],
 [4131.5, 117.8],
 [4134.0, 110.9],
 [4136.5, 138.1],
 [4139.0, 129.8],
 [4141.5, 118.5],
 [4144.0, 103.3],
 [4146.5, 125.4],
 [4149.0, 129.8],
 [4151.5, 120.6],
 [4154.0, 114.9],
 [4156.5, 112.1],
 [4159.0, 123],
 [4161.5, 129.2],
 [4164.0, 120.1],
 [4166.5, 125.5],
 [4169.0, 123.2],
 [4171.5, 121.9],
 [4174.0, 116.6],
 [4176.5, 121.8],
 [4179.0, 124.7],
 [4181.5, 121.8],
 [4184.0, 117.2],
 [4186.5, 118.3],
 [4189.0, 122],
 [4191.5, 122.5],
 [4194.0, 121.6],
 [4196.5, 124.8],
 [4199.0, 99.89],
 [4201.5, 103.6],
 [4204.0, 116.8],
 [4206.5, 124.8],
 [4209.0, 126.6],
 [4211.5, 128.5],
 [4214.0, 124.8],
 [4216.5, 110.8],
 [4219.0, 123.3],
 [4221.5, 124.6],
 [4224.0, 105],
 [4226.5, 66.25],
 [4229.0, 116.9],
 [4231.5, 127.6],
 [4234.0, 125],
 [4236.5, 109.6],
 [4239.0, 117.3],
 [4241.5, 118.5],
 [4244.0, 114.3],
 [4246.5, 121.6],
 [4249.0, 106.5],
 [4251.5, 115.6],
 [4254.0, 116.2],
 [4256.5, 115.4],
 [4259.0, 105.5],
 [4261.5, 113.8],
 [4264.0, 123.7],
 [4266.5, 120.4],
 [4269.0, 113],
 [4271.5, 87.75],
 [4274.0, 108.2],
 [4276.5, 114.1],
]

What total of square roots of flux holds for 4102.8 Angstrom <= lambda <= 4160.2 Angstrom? 253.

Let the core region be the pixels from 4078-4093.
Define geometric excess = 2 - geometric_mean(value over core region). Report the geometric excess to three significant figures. -120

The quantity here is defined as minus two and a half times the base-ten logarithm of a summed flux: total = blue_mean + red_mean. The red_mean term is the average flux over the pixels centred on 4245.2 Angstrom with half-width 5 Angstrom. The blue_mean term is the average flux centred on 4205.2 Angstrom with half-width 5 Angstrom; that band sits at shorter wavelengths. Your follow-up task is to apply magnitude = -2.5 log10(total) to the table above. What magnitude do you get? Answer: -5.92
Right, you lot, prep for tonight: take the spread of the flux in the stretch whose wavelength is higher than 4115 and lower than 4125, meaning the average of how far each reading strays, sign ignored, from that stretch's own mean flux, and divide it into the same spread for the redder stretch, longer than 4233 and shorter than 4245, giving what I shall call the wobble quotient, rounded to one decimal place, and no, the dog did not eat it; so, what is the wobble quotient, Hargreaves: 1.7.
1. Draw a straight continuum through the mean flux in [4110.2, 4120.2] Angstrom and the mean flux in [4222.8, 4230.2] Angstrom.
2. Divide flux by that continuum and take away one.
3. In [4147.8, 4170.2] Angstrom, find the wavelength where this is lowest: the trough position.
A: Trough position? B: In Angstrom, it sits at 4156.5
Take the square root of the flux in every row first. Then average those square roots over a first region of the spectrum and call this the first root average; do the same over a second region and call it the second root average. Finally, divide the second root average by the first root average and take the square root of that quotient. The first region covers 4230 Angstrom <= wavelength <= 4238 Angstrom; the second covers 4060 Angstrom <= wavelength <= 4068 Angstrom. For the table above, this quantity 0.98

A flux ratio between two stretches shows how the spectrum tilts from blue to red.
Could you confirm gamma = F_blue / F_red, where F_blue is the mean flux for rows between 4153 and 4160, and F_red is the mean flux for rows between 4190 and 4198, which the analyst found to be 0.95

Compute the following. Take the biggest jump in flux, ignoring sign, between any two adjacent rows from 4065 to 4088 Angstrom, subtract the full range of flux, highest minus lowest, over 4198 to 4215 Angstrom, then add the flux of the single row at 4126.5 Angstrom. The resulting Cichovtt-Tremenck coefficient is 112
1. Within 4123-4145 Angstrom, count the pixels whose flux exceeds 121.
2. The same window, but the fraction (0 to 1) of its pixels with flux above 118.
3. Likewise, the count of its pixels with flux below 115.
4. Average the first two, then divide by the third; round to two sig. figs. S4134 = 1.1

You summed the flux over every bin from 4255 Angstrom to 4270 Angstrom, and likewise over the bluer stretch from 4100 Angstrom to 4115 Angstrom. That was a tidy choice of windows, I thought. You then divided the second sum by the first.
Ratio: 0.97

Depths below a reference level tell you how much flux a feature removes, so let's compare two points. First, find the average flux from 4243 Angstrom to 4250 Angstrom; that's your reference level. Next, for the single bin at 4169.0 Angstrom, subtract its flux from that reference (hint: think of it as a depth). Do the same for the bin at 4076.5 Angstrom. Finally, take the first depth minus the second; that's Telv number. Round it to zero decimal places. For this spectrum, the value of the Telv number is -28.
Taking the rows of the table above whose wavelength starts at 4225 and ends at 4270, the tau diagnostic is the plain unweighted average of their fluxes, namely 114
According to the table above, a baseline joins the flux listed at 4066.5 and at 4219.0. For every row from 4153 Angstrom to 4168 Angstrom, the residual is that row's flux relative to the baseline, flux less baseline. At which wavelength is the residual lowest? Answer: 4156.5 Angstrom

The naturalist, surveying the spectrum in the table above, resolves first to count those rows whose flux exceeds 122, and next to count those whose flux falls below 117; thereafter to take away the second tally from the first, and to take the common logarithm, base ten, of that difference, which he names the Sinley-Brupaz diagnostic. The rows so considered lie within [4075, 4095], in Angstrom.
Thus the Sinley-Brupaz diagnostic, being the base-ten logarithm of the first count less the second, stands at 0.48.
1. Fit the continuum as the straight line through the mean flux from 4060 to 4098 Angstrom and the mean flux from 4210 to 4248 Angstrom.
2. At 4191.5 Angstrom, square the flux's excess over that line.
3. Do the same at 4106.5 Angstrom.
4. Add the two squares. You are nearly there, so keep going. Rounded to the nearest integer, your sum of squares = 45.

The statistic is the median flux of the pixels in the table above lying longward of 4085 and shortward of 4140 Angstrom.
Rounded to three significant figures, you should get 123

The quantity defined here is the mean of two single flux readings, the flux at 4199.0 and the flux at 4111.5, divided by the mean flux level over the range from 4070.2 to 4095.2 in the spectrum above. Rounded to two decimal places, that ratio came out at 0.93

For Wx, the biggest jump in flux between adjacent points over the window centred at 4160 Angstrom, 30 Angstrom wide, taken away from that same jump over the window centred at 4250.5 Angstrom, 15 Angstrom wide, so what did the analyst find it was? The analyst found 4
